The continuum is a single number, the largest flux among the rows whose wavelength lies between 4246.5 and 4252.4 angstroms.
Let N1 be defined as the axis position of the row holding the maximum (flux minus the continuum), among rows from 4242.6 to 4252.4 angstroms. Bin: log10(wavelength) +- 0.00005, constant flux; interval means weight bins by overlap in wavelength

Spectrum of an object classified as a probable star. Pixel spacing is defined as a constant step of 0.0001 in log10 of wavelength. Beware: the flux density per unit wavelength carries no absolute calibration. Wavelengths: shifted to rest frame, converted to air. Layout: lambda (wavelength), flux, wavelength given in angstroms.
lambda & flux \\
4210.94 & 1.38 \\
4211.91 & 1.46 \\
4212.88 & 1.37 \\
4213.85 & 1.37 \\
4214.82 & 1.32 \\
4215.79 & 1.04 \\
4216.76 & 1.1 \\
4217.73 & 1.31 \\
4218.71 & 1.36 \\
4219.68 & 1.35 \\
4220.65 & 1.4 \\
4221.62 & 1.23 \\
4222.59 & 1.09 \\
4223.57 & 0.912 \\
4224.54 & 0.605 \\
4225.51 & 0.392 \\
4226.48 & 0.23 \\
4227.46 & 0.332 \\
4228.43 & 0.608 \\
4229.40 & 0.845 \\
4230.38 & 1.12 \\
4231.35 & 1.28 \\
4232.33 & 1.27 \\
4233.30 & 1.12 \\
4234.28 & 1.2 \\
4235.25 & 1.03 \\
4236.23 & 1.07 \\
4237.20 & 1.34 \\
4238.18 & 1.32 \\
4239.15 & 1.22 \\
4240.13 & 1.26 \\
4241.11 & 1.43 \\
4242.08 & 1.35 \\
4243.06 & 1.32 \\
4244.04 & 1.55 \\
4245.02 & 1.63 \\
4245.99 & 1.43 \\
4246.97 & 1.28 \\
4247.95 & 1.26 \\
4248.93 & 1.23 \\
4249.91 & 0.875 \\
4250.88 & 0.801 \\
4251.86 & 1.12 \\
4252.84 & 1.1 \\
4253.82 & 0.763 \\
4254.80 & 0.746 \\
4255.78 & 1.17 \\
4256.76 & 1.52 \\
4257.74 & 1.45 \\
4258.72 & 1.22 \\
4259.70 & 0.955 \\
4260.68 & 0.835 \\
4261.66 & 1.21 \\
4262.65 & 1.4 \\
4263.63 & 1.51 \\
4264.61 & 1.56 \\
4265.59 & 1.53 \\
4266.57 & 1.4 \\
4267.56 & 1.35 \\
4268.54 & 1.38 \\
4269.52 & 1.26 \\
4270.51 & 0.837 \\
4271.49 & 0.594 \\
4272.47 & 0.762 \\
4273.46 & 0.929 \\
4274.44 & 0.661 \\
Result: 4245.02 angstroms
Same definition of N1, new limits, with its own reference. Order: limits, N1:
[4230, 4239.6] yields 4237.20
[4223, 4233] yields 4231.35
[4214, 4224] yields 4220.65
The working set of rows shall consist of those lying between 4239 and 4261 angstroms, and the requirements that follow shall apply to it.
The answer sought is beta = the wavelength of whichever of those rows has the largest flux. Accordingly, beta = 4245.02 angstroms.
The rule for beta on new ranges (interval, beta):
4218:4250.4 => 4245.02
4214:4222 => 4220.65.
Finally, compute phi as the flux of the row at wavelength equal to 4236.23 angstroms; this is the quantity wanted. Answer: 1.07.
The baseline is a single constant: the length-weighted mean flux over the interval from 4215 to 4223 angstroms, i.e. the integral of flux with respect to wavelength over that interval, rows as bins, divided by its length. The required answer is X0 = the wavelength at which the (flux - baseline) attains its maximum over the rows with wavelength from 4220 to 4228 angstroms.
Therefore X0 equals 4220.65 angstroms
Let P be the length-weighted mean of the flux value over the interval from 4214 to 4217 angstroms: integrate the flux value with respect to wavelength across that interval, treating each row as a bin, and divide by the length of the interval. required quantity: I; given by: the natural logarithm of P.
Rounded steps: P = 1.18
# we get 0.17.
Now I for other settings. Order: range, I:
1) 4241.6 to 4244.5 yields 0.34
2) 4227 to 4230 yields -0.48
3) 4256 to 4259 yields 0.33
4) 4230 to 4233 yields 0.20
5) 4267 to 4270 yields 0.29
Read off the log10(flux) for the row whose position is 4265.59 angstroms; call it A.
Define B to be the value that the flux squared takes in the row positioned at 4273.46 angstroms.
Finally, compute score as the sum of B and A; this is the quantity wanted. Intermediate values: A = 0.18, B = 0.9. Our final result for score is 1.0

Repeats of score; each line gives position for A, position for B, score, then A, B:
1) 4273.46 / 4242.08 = 1.8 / -0.03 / 1.8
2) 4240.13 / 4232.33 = 1.7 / 0.10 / 1.6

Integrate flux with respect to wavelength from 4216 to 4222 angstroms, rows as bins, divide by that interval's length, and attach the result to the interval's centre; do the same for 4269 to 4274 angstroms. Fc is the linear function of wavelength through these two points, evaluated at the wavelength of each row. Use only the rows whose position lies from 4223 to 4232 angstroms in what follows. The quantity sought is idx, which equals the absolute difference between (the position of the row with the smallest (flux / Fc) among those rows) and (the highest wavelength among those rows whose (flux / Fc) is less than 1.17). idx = 4.9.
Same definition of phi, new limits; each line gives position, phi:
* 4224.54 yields 0.605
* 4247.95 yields 1.26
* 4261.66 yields 1.21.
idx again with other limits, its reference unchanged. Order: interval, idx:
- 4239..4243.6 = 1.0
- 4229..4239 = 8.8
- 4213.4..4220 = 3.9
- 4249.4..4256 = 0.0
